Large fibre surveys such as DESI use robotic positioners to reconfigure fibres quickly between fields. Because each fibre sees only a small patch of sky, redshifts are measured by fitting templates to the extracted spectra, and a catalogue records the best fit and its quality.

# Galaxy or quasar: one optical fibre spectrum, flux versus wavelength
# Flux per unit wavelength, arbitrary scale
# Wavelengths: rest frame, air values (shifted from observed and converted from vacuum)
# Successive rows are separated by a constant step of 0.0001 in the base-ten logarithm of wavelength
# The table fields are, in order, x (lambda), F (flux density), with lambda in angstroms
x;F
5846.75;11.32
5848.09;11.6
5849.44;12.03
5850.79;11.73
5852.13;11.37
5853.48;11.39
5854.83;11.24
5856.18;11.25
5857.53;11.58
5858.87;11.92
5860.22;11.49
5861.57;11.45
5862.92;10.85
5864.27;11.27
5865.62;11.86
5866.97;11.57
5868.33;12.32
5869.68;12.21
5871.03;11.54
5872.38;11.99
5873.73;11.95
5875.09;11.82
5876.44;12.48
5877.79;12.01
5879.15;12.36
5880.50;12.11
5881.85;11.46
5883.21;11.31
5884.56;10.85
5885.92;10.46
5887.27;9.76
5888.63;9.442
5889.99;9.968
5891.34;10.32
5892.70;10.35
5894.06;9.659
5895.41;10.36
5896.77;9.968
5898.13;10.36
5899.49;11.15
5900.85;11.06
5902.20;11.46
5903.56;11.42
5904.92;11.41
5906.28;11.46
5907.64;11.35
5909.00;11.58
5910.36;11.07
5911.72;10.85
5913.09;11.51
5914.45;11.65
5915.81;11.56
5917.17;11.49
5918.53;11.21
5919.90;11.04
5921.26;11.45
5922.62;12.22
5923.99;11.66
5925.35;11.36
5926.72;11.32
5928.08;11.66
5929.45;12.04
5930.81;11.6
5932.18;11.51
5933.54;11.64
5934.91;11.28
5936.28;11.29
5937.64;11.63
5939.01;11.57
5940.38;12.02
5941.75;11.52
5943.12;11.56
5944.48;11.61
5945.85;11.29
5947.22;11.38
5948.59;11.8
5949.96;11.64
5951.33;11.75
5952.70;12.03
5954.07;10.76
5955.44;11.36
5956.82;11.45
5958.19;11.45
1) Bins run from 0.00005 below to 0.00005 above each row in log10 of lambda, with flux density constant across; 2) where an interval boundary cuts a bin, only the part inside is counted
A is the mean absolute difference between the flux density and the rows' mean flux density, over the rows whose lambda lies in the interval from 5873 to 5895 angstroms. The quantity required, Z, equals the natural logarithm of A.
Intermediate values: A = 0.92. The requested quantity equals -0.09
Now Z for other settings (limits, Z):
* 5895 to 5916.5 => -0.93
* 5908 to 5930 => -1.36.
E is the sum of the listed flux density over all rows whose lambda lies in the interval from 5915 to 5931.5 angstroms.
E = 139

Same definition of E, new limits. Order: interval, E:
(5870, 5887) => 140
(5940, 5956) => 139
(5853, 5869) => 138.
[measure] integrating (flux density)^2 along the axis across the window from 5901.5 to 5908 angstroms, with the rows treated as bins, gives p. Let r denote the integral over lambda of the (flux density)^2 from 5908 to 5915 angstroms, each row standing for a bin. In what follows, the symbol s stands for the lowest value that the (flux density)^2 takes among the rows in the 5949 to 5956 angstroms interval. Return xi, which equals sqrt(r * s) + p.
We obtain 1171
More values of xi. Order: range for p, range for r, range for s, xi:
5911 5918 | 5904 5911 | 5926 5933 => 1252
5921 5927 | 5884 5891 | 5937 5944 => 1120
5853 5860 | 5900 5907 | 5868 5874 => 1270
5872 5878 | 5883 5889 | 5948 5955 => 1146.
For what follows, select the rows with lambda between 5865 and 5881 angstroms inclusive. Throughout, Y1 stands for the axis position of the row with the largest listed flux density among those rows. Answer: 5876.44 angstroms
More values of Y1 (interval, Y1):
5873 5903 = 5876.44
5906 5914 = 5909.00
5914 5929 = 5922.62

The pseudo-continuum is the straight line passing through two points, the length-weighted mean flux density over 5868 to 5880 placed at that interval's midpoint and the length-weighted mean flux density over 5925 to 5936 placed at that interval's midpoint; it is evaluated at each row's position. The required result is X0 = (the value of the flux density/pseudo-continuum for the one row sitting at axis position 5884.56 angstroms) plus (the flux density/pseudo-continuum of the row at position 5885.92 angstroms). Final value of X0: 1.78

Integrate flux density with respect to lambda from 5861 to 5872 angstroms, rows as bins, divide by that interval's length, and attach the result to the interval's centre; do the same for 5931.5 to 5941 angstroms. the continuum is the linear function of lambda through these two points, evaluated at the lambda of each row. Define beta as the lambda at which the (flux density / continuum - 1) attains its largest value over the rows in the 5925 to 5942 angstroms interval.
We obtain 5929.45 angstroms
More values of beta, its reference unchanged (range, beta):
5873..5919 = 5876.44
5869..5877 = 5876.44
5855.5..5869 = 5868.33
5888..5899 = 5898.13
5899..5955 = 5922.62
